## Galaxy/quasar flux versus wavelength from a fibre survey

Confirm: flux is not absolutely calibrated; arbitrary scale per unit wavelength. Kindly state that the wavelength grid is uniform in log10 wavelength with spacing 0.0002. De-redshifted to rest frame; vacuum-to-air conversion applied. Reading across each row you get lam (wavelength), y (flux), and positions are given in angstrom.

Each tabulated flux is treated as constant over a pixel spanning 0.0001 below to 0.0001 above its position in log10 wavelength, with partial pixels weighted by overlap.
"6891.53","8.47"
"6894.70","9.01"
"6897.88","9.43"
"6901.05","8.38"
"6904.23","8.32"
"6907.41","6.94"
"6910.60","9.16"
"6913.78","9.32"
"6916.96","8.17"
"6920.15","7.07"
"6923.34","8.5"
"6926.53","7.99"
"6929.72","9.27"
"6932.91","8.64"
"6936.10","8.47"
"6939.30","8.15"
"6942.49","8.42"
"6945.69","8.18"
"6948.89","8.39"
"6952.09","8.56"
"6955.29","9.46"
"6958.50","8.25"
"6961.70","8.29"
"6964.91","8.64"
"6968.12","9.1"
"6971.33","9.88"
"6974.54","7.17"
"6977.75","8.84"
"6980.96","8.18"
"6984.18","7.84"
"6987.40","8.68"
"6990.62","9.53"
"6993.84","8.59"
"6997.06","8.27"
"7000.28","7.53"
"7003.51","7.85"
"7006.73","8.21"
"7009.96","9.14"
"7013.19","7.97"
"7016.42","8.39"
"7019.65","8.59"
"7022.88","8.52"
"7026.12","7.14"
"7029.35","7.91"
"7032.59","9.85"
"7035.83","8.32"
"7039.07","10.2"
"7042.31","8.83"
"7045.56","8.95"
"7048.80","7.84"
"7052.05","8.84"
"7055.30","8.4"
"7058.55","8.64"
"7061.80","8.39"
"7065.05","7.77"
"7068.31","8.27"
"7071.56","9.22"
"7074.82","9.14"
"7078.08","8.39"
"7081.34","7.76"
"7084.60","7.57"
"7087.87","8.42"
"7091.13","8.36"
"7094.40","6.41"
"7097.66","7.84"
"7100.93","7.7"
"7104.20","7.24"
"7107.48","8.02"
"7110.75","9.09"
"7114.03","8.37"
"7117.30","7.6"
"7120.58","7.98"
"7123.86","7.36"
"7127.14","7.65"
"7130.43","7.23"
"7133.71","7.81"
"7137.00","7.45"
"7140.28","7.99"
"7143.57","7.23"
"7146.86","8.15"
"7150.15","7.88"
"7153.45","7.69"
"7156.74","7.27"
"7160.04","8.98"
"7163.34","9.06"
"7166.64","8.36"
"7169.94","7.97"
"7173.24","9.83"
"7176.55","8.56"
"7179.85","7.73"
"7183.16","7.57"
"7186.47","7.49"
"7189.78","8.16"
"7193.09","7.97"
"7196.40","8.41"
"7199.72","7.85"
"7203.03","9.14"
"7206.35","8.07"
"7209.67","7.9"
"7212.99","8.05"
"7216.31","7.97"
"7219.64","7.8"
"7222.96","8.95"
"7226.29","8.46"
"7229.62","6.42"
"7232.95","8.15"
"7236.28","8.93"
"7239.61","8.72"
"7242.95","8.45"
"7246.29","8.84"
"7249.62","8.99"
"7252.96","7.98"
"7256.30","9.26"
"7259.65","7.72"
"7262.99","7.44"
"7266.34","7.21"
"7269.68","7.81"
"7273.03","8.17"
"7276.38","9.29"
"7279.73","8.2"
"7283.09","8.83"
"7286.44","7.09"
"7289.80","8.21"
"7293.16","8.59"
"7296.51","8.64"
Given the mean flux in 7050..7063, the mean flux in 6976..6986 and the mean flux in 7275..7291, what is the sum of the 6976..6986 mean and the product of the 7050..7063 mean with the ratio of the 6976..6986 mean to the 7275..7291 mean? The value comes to 16.8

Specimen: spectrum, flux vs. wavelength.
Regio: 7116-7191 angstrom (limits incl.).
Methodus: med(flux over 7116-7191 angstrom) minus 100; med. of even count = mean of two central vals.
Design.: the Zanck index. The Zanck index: -92.2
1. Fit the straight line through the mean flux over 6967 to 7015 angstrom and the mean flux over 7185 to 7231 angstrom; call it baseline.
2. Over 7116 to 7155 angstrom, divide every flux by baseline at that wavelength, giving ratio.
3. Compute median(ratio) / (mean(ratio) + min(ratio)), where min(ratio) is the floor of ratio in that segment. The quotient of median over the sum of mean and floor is 0.516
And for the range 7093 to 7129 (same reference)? 0.543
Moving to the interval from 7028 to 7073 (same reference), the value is 0.518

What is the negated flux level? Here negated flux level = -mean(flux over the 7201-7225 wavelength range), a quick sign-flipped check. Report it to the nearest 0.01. -8.27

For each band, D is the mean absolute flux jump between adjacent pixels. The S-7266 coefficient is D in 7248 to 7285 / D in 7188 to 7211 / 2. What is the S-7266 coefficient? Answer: 0.7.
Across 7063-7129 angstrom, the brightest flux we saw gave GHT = 9.22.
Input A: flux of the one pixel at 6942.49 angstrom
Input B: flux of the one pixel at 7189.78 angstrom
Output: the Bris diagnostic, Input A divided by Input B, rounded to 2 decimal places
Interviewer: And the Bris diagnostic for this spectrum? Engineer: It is 1.03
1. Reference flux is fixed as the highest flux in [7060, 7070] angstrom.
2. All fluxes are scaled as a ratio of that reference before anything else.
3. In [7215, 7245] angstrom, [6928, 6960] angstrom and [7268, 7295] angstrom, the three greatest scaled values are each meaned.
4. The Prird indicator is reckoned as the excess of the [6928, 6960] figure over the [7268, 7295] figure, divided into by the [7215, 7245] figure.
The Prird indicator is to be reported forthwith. 0.02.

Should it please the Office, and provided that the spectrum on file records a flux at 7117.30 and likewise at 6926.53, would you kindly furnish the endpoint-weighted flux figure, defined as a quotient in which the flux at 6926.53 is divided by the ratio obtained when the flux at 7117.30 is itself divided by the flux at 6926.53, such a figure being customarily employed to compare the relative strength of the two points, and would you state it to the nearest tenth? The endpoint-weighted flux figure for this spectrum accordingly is 8.4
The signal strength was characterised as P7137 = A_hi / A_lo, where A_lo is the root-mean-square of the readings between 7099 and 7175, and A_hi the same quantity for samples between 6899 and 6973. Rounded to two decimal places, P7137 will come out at 1.06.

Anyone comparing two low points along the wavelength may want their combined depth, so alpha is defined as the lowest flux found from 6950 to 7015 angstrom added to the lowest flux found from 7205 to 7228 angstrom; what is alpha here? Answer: 15.0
